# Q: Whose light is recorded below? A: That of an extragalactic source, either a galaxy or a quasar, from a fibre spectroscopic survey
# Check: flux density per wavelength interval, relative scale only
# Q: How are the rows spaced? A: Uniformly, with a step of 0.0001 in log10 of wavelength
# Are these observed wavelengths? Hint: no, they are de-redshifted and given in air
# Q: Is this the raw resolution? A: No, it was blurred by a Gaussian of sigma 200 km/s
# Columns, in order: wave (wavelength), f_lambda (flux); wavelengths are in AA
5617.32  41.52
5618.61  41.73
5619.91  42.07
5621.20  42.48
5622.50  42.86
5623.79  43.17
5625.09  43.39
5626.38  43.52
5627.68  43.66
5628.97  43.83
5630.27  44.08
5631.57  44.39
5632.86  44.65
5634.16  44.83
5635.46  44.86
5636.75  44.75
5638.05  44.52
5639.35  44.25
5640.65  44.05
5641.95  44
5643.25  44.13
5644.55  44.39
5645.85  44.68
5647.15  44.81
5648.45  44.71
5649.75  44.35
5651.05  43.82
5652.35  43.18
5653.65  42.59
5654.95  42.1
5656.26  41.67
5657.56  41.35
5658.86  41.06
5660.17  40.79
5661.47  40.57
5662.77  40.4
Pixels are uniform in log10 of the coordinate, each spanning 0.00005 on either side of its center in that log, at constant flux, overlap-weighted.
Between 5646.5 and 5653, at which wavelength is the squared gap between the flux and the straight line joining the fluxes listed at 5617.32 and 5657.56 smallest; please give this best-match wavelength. 5652.35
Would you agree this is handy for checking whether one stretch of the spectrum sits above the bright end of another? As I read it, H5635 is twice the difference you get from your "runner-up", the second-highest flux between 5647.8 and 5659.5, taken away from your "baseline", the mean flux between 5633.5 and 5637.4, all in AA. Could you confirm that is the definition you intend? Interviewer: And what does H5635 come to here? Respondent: 1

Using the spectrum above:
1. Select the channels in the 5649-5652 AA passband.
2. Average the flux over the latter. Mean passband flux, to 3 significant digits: 44.1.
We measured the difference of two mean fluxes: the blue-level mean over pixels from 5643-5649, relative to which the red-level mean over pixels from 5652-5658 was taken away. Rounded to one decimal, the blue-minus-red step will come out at 2.4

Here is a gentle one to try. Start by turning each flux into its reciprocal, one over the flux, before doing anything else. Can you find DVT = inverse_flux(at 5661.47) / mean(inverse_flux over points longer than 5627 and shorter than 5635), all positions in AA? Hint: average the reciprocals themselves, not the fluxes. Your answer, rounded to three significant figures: 1.09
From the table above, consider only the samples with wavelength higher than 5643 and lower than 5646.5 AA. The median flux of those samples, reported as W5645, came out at 44.4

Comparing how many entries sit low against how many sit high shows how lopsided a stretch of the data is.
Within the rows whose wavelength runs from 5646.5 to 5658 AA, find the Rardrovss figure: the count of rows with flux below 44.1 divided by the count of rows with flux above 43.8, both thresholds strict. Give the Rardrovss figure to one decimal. 1.5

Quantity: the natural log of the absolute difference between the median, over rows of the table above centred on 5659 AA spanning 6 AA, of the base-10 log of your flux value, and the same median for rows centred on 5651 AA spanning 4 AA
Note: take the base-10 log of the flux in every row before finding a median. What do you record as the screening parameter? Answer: -3.6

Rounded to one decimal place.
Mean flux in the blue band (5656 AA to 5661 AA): 41.2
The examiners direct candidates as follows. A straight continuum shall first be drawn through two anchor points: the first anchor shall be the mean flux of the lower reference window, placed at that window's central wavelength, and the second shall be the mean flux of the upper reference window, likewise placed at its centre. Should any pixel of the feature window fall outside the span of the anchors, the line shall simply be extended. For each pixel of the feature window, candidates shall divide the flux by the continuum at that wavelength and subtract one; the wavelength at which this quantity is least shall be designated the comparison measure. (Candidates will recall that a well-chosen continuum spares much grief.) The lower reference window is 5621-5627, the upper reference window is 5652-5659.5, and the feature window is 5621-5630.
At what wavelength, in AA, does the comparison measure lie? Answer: 5621.20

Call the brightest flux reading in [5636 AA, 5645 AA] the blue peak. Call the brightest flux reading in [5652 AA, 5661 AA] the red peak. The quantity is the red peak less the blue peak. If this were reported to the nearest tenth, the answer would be -1.6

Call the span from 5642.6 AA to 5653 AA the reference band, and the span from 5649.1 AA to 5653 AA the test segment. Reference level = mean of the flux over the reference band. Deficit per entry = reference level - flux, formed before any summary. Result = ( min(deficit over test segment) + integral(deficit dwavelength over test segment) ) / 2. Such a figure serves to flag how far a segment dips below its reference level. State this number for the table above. 1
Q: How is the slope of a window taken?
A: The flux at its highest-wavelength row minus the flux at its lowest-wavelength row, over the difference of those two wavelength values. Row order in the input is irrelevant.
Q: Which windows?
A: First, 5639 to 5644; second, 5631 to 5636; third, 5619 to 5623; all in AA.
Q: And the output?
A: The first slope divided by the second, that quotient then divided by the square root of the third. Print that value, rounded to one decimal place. -0.5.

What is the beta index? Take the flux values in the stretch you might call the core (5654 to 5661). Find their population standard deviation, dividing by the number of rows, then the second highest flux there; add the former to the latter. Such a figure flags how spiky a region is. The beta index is 42.1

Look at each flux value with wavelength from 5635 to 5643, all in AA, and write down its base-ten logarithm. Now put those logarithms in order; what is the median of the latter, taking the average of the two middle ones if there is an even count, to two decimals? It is 1.65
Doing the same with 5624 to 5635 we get 1.64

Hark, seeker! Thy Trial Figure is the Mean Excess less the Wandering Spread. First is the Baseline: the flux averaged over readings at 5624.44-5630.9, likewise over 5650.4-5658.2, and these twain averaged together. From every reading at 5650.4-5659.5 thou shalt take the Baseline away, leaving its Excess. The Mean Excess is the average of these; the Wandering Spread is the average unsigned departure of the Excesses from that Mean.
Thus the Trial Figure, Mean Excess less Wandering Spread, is -1.63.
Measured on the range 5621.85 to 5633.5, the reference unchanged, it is 0.20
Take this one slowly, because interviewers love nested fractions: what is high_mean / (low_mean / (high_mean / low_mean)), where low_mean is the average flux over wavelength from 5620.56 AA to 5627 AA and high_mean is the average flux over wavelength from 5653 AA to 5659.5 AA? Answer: 0.94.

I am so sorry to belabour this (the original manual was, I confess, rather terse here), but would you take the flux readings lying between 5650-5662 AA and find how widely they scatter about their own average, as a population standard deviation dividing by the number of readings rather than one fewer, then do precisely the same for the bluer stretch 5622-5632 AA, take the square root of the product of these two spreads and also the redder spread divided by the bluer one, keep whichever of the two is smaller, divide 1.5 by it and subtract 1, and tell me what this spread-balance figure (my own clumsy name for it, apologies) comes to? 1.2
